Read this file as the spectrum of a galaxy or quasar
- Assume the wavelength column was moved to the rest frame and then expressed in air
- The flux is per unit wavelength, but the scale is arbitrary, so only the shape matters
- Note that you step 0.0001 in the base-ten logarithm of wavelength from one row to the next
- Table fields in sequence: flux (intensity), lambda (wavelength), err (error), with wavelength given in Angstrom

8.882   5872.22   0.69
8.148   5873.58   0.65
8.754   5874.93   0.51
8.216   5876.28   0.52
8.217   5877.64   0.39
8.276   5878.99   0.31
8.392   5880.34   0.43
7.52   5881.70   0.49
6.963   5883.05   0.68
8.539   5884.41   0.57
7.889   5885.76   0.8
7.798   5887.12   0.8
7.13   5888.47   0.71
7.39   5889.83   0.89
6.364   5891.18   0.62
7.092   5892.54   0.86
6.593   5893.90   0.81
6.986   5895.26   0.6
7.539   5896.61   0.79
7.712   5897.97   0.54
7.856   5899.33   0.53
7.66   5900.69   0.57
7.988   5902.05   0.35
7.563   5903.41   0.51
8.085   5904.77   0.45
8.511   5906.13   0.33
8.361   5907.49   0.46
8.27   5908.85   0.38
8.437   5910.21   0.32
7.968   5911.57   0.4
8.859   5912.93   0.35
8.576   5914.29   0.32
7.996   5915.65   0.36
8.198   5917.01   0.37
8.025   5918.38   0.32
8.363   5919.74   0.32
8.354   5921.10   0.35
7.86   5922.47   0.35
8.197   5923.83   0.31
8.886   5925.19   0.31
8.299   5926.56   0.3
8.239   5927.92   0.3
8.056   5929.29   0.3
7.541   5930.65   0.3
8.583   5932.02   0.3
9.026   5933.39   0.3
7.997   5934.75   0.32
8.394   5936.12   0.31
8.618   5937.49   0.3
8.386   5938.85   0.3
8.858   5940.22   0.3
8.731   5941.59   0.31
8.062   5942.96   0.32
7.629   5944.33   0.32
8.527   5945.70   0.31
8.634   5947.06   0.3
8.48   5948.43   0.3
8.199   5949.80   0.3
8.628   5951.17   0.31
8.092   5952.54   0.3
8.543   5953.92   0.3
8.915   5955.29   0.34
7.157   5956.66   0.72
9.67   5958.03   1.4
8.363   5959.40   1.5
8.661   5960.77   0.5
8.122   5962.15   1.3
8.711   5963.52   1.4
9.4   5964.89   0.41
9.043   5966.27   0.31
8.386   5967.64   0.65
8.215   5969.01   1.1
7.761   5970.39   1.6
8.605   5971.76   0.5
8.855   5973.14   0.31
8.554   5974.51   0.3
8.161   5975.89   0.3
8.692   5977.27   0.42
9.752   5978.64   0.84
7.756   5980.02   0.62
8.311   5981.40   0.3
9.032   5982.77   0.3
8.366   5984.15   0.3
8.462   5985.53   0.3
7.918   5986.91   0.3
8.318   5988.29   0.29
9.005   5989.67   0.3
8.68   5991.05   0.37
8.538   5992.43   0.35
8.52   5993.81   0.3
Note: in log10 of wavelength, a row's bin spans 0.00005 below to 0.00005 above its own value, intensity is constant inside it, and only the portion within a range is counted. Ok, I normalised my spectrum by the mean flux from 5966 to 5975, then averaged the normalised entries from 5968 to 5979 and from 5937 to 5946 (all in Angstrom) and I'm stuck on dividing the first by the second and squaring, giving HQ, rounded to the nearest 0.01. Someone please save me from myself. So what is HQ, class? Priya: 1.04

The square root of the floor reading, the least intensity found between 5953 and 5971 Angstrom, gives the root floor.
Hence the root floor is 2.68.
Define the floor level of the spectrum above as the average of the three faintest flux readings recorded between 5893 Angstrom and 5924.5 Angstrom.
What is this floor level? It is 7.04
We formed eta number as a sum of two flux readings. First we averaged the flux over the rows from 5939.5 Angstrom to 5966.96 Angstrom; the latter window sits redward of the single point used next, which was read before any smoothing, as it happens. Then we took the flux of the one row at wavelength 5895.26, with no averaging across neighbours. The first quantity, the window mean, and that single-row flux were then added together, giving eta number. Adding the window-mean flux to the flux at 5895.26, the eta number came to 15.5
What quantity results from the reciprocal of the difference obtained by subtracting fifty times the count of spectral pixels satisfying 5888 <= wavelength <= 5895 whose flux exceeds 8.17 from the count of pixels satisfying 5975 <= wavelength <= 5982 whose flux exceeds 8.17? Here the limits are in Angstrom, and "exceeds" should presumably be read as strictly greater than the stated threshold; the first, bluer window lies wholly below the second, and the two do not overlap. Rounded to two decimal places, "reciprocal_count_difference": 0.33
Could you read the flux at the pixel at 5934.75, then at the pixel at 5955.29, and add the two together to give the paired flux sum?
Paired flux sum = 16.9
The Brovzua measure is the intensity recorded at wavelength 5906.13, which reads 8.511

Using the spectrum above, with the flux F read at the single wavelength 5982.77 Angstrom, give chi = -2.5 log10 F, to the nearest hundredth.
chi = -2.39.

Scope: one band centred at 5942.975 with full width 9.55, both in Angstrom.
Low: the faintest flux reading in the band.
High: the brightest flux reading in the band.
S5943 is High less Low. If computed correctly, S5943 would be 1.229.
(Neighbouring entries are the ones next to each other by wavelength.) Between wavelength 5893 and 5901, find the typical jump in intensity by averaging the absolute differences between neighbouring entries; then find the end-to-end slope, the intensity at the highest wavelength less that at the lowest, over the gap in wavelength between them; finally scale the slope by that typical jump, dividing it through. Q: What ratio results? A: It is 0.54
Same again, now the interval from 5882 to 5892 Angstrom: -0.10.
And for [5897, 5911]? 0.22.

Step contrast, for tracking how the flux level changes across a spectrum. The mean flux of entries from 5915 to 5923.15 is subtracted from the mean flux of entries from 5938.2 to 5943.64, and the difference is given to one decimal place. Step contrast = 0.4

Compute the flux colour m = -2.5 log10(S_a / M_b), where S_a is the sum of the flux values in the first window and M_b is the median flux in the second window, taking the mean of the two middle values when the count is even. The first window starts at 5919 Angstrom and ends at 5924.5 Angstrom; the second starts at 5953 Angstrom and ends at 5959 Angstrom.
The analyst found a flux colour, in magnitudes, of -1.44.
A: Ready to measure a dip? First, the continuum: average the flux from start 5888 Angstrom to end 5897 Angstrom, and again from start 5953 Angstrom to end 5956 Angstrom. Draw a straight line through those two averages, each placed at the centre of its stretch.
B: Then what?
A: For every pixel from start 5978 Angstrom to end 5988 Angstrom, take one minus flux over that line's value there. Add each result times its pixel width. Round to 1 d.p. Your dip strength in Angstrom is 1.0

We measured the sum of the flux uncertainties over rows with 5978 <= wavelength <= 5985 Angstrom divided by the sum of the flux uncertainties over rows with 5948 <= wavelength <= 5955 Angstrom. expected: 1.6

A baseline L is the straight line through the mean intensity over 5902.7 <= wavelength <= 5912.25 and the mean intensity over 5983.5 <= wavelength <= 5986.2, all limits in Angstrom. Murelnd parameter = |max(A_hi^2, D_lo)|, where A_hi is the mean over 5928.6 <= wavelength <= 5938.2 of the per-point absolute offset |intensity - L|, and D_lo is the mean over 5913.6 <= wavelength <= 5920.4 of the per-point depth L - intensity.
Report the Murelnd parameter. 0.15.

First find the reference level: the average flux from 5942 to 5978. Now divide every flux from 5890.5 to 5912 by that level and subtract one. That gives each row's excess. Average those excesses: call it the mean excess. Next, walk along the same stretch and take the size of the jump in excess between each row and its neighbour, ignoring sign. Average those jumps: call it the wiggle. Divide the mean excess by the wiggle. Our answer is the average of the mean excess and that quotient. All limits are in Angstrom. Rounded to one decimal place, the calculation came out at -1.2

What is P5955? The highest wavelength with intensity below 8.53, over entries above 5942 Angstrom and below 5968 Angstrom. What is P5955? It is 5967.64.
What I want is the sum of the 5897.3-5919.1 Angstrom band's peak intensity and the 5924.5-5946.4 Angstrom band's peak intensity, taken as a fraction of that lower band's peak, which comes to 2.02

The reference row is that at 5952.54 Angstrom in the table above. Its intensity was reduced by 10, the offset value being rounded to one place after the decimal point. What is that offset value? -1.9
